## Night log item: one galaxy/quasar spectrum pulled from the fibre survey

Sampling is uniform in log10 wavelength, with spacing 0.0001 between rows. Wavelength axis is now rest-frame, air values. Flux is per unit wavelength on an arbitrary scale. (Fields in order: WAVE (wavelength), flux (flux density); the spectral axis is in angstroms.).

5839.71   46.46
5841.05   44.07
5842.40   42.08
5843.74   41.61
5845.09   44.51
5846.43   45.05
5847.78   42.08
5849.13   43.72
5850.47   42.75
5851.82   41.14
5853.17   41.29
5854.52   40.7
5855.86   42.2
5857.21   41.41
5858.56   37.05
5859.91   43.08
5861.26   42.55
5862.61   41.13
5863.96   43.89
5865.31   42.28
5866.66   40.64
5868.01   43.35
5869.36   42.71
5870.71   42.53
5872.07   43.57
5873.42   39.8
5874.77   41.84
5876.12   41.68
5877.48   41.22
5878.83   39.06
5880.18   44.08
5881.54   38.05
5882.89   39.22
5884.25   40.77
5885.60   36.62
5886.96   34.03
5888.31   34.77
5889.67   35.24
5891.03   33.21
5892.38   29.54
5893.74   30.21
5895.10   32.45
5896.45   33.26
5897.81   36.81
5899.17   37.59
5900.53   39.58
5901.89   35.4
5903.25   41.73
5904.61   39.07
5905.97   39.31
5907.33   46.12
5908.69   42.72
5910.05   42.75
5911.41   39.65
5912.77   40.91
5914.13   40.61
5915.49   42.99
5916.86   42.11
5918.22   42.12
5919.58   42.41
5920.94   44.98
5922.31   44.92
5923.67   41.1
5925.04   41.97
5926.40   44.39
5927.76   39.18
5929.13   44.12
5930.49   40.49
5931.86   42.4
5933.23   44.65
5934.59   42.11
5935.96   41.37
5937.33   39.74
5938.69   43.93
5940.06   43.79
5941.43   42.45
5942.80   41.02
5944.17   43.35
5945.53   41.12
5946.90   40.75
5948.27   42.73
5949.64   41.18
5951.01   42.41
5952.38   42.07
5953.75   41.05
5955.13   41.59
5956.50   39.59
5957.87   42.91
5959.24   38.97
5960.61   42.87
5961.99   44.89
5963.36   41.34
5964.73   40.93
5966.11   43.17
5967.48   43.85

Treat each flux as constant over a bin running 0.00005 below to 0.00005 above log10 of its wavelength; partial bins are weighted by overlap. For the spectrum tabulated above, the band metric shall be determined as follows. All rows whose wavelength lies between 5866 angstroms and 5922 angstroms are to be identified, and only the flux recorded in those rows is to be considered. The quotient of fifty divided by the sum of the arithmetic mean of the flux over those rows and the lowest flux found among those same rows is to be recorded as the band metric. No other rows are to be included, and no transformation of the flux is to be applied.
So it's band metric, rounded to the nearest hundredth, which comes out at 0.73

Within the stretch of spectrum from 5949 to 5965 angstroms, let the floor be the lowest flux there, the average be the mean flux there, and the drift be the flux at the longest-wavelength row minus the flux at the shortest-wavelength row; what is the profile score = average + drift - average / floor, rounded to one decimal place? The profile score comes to 40.3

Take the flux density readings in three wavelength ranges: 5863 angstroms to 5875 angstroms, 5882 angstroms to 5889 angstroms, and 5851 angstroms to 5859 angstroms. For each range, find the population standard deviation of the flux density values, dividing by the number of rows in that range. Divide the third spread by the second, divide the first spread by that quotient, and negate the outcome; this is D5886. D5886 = -2.0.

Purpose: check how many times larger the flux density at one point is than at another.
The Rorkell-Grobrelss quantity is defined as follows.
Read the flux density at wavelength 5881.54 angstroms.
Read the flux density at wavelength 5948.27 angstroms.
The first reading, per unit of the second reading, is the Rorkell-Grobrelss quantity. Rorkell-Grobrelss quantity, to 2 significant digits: 0.89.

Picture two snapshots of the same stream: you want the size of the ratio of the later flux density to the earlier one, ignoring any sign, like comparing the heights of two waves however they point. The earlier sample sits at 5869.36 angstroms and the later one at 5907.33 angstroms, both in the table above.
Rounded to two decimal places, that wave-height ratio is 1.08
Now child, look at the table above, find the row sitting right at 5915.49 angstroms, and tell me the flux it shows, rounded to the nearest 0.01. 42.99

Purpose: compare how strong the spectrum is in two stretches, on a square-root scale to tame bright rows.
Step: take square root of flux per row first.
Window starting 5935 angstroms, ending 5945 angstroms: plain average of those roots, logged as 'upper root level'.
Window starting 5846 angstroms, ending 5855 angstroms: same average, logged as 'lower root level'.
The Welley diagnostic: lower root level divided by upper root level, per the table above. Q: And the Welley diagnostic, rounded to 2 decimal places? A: 1.00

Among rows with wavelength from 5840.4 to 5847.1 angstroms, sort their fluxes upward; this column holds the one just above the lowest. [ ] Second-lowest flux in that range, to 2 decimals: 42.08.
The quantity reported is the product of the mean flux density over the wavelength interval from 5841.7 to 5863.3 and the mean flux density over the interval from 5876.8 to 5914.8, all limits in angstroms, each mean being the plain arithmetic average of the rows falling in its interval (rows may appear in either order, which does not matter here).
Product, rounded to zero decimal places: 1597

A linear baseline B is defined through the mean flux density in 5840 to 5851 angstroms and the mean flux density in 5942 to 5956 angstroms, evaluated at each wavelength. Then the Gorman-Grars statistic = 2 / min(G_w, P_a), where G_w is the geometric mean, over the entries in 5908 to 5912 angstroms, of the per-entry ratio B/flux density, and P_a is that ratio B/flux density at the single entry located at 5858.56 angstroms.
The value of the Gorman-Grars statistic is 1.97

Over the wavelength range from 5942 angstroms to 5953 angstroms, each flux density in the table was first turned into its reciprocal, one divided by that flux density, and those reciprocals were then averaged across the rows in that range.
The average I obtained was 0.0239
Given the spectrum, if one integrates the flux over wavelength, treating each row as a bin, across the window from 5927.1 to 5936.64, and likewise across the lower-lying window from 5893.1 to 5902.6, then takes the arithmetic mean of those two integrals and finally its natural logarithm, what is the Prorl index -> 5.91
